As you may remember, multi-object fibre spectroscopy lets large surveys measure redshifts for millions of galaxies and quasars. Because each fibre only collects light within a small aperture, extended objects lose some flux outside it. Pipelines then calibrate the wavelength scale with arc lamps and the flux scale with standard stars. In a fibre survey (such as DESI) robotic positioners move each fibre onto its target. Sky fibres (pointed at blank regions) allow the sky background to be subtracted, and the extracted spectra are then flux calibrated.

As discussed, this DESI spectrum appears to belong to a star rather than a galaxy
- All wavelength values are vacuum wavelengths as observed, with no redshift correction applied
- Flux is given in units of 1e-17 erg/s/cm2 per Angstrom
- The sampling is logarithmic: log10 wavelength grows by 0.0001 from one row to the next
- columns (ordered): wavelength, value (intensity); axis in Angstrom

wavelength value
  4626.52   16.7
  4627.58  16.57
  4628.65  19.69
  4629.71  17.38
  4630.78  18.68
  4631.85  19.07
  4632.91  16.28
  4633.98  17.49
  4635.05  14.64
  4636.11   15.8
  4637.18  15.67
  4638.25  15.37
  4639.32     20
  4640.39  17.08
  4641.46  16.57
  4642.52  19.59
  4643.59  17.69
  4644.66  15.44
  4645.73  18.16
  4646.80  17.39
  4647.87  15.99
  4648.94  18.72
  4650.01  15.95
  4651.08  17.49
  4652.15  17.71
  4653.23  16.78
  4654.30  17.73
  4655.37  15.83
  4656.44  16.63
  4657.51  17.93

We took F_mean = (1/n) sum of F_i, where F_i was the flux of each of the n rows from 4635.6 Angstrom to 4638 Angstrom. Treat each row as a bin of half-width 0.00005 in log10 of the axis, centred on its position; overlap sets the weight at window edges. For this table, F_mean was 15.7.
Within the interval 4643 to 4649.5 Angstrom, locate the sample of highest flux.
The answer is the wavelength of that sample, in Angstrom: 4648.94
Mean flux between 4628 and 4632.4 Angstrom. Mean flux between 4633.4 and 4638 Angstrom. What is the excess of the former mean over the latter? 2.8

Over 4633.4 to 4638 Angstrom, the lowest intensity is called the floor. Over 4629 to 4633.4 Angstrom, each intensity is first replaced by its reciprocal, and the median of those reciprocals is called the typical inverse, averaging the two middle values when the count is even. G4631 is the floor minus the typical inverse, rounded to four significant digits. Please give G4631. 14.58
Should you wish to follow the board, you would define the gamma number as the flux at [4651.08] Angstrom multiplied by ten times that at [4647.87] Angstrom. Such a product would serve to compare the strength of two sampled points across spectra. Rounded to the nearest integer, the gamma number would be 2797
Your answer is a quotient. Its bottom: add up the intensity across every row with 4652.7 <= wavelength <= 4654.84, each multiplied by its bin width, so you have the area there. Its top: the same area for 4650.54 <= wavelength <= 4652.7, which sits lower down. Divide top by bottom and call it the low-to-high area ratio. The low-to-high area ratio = 1.02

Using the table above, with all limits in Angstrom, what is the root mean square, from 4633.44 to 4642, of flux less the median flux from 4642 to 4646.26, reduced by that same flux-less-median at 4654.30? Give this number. 2.3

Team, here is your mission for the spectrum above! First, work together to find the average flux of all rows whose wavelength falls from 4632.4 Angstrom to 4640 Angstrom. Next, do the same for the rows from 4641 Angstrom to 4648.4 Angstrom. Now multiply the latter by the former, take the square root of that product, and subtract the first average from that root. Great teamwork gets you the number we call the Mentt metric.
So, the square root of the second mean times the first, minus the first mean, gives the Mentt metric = 0.4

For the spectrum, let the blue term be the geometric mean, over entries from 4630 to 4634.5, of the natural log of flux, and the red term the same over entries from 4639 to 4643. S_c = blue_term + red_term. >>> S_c 5.78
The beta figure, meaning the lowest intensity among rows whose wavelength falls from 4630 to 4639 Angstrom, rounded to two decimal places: 14.64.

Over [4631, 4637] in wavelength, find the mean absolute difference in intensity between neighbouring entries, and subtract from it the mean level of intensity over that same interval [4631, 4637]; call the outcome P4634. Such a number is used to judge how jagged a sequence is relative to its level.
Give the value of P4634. -14.7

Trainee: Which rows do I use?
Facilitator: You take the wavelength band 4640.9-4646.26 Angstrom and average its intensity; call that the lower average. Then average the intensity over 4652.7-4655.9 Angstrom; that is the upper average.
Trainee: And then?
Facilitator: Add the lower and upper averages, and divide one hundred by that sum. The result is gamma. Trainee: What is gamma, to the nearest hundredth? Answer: 2.92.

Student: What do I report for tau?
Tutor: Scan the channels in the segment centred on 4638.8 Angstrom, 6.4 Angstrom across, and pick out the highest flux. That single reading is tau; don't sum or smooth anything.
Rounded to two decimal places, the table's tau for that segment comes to 20.00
